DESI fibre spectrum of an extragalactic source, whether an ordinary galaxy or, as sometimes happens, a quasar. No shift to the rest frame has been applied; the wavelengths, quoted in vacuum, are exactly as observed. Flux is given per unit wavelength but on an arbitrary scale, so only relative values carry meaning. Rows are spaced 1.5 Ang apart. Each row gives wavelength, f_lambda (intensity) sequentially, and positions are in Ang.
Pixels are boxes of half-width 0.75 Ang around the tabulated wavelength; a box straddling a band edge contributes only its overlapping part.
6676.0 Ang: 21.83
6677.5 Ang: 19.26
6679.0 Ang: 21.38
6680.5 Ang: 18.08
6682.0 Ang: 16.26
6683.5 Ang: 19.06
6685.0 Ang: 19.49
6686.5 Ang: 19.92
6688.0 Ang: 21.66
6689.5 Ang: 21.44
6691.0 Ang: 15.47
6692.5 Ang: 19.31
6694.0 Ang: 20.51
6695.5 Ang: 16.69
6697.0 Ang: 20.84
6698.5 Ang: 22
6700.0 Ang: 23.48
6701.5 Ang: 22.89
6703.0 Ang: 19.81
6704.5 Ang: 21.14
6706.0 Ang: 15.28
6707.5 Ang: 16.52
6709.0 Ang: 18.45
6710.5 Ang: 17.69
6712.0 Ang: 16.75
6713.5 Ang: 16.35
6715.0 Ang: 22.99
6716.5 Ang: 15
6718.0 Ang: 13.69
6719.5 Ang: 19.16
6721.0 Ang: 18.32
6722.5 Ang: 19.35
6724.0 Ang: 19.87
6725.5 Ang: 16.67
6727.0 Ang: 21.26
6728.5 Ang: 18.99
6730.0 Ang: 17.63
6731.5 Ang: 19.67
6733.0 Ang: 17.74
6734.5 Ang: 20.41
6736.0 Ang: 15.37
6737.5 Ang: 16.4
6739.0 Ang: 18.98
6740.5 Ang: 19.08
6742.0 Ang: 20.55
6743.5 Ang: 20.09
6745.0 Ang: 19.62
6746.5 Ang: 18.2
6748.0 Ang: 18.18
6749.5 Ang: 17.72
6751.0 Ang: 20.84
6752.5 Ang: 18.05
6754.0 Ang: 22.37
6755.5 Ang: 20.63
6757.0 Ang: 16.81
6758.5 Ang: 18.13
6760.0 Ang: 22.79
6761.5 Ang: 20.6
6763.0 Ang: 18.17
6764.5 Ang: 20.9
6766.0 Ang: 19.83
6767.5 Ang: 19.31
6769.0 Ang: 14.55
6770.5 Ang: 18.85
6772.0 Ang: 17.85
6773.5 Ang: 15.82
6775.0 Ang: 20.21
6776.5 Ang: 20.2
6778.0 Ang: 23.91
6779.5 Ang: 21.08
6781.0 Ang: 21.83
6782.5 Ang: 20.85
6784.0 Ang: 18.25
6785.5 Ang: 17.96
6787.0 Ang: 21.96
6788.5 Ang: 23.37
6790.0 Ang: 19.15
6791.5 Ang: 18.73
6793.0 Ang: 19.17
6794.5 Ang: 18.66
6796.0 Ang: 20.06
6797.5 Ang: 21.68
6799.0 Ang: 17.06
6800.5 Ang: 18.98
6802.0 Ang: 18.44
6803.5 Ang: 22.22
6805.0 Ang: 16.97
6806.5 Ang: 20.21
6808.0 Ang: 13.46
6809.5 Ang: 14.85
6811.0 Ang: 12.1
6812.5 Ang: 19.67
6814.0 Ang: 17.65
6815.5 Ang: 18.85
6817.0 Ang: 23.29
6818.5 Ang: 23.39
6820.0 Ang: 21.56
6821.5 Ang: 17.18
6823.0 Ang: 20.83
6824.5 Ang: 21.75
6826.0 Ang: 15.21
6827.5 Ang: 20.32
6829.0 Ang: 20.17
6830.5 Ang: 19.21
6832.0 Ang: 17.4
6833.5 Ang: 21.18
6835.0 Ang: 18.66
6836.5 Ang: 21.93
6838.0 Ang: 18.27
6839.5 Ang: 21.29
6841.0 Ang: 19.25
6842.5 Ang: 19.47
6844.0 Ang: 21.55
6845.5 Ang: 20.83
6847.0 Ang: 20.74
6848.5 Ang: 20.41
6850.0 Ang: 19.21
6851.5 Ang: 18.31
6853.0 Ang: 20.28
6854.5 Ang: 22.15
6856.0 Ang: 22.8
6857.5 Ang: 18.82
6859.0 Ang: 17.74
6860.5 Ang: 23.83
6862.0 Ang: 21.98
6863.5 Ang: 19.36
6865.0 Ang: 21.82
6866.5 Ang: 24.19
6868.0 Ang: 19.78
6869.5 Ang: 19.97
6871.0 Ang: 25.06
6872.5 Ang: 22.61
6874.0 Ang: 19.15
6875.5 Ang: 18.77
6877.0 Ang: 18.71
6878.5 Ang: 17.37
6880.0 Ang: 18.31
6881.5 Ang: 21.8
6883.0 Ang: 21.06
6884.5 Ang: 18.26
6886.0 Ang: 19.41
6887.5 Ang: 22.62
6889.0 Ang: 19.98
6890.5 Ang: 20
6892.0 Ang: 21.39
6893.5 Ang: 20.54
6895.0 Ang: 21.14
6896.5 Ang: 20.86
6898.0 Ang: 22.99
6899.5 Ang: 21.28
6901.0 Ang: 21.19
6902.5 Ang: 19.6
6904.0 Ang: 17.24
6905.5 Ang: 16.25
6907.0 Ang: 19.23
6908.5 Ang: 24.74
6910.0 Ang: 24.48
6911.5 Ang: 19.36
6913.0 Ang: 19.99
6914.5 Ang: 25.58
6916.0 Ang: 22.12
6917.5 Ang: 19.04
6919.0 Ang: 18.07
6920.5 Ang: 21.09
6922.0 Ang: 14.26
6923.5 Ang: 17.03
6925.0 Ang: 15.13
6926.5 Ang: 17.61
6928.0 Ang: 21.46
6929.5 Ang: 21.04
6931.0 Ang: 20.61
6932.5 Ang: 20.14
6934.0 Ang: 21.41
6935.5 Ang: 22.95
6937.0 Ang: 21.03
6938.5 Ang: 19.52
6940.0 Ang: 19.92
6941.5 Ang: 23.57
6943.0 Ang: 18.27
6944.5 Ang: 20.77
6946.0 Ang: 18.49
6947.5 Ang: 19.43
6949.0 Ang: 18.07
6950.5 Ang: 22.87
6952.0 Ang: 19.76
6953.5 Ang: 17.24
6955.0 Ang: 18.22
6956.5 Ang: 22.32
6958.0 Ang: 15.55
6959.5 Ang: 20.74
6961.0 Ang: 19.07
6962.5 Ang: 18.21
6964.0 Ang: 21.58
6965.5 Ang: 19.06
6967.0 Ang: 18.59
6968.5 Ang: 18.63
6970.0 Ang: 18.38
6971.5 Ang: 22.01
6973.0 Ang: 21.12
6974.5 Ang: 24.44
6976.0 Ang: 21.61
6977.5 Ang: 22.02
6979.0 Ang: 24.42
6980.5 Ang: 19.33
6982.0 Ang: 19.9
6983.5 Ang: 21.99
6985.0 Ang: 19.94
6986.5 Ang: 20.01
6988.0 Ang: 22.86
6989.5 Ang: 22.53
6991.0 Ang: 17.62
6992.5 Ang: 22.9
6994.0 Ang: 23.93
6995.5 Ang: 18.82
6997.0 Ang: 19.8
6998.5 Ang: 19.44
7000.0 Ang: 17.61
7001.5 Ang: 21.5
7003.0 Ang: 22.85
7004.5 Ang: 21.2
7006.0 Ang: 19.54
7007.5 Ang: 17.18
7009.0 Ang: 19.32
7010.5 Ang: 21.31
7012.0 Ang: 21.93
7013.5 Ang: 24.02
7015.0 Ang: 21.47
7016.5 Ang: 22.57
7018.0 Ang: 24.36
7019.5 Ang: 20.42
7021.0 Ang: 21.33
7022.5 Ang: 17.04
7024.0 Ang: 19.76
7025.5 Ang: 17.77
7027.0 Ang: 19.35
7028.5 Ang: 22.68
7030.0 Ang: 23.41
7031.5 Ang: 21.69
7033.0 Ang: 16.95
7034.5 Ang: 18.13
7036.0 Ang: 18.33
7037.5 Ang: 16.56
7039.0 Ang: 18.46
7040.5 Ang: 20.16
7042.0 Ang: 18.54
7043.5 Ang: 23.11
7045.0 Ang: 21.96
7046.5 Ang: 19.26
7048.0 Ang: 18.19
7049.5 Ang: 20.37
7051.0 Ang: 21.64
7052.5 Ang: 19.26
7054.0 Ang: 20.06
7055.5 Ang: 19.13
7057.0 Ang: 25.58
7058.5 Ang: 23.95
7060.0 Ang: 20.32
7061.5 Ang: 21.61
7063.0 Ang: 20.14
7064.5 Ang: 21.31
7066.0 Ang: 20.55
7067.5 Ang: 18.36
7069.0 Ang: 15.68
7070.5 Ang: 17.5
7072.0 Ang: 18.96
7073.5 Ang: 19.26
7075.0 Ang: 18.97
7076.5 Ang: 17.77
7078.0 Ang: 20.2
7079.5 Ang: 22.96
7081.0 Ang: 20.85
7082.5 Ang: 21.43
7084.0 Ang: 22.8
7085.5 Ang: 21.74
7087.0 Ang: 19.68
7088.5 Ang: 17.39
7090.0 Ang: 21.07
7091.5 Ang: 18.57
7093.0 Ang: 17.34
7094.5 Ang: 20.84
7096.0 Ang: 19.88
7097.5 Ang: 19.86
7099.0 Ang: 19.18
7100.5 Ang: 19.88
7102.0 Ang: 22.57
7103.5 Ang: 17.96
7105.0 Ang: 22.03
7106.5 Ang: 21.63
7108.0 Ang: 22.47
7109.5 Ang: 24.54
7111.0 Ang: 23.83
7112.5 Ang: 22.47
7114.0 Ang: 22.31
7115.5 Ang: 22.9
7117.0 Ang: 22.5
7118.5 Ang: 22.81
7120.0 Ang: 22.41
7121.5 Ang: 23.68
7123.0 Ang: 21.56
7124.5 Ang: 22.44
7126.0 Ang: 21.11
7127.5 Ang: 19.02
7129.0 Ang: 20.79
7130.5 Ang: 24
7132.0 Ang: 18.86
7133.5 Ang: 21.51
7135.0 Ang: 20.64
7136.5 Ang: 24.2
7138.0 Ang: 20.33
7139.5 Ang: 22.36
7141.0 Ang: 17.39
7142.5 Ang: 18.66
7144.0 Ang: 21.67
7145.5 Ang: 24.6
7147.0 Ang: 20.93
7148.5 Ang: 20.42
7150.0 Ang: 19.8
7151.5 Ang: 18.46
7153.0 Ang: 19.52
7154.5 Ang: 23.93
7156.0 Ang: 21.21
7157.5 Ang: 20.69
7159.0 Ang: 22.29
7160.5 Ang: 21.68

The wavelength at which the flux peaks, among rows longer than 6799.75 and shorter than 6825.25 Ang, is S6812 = 6818.5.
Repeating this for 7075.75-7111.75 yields 7109.5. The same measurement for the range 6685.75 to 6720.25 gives 6700.0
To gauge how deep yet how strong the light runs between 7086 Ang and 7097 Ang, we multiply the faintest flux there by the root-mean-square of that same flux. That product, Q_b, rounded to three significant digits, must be 335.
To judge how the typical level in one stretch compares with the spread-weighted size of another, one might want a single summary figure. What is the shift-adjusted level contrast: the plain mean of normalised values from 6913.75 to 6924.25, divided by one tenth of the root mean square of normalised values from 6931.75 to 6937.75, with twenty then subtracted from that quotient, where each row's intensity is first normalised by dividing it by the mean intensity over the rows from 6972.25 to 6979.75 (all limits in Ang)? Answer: -10.8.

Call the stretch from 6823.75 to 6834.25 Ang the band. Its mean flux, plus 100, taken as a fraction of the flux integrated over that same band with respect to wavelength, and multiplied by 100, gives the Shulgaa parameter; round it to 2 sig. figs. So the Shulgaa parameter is 59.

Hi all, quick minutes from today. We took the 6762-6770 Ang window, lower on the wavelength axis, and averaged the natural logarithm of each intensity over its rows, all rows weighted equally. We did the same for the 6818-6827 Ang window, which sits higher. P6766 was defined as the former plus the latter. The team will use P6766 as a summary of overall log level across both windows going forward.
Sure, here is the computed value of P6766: 5.90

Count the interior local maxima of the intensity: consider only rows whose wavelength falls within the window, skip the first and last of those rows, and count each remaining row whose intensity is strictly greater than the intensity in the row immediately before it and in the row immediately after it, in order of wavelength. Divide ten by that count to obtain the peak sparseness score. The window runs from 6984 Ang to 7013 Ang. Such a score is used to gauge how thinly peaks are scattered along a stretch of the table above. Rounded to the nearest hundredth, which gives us 2.50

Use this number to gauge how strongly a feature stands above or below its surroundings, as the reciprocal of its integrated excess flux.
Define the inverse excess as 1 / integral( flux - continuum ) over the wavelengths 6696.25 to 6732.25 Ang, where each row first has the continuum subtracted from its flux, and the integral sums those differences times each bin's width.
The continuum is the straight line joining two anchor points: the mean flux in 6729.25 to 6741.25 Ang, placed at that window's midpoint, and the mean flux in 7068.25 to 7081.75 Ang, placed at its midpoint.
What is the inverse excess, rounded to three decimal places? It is 0.034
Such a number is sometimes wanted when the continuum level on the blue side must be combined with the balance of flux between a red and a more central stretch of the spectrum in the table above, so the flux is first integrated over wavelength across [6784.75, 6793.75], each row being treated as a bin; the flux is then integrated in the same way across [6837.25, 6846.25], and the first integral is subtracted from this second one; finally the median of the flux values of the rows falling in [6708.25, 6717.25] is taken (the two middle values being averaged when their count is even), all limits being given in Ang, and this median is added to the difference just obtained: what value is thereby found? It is 18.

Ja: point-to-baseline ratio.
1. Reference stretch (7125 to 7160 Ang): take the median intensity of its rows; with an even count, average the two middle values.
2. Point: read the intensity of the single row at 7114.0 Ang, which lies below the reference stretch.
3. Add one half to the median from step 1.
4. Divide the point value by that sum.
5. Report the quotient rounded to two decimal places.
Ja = 1.05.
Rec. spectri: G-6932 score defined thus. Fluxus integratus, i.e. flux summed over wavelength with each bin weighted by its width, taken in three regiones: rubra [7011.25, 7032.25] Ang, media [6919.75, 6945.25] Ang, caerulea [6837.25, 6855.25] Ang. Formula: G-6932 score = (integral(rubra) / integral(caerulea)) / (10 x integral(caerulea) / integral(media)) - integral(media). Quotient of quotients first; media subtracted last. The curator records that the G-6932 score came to -504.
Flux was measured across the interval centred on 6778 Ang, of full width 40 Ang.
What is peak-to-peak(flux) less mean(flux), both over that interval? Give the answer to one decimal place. -10.4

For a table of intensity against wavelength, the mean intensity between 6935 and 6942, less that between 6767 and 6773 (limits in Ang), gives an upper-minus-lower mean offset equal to 3.8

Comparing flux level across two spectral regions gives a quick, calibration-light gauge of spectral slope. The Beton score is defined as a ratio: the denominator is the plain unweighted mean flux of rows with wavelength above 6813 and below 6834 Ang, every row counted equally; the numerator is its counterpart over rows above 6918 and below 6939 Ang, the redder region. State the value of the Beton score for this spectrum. 0.98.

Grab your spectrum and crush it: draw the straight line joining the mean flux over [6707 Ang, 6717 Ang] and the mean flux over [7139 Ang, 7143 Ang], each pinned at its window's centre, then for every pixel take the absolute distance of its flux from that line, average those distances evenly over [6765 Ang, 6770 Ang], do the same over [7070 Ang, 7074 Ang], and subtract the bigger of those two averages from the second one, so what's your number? -1.6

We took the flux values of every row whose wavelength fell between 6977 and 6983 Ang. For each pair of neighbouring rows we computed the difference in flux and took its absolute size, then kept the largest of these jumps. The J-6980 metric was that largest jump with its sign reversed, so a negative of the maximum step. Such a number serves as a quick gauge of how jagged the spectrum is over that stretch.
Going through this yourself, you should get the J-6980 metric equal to -5.1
